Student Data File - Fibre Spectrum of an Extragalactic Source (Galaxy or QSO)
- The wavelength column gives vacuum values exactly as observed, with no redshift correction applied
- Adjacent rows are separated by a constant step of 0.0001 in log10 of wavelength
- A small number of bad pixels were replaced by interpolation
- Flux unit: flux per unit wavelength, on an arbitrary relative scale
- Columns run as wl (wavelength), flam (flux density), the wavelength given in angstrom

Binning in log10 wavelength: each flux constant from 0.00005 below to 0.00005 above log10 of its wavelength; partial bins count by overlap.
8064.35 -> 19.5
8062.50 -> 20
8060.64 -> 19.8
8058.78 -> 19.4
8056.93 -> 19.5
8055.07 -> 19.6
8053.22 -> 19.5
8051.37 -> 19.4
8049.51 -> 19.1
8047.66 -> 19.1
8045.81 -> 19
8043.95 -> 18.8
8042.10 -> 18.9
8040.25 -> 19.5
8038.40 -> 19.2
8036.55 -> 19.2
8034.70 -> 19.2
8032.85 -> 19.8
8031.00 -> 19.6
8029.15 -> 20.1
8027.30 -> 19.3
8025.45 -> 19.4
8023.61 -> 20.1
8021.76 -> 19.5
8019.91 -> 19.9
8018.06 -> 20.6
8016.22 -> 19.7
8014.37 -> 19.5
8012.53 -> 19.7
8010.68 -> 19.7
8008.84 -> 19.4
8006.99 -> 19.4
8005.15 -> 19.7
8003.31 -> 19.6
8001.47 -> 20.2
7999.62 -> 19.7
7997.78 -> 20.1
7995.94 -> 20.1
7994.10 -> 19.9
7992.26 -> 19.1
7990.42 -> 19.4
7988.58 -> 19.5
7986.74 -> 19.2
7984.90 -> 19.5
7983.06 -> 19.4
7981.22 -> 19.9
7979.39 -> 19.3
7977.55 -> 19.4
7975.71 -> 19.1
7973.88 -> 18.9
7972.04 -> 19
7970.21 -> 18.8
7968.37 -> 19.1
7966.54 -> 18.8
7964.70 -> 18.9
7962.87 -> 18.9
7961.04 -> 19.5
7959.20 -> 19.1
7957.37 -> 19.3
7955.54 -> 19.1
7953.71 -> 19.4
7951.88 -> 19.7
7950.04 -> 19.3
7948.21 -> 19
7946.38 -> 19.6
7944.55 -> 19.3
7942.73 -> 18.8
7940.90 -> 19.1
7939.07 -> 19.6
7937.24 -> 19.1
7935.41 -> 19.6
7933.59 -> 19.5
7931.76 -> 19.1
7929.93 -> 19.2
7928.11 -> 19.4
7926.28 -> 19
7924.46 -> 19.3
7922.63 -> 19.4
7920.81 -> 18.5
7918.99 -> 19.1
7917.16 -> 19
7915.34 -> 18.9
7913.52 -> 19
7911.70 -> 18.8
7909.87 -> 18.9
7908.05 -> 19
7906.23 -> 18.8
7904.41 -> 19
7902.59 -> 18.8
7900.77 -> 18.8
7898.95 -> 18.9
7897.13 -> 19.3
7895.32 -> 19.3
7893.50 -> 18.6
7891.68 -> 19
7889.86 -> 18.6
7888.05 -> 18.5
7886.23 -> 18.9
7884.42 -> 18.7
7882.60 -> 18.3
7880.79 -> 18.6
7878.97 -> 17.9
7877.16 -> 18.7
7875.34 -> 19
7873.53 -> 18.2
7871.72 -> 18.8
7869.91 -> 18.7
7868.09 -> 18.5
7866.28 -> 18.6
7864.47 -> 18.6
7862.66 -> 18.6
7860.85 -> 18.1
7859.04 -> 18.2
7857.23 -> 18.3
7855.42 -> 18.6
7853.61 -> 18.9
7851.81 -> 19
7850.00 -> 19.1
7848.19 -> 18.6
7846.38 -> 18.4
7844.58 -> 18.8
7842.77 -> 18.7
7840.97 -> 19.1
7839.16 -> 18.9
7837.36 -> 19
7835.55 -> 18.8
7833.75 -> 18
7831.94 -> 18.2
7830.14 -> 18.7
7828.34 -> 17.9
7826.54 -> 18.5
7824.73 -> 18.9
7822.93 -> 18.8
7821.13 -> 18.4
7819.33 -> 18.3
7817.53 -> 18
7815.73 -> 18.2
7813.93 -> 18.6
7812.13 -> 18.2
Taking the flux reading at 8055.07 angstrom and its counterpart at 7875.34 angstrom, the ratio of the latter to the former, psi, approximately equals 0.97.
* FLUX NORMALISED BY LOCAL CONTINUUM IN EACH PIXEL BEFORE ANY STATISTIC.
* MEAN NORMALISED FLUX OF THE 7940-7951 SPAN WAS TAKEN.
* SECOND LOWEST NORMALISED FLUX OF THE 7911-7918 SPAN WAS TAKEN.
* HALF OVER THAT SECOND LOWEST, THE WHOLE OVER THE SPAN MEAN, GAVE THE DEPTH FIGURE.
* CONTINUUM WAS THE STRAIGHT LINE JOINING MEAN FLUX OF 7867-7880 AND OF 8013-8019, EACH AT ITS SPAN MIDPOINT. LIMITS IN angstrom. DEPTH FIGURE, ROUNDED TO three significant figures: 0.503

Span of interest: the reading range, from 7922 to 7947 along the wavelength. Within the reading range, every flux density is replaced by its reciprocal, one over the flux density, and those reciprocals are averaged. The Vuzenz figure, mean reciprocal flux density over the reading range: 0.0519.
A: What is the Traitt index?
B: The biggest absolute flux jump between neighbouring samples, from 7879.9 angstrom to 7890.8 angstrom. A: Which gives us 0.40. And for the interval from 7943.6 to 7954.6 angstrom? 0.60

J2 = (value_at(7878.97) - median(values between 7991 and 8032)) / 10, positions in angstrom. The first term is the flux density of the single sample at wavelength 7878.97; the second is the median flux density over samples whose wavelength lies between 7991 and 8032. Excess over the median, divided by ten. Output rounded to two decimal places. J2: -0.18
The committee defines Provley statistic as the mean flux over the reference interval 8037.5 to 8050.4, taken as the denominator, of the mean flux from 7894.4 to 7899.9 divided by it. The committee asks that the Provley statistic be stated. 1.00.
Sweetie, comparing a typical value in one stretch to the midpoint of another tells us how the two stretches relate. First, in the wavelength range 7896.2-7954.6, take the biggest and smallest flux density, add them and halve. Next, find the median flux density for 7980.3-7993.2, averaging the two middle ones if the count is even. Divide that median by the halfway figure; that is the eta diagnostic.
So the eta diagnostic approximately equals 1.02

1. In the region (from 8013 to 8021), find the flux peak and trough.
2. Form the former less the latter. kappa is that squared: 1.2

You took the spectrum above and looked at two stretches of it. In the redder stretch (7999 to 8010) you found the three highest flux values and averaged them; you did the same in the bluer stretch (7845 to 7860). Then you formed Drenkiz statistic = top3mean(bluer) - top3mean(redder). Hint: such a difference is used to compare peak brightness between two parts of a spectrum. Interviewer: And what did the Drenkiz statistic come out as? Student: -0.9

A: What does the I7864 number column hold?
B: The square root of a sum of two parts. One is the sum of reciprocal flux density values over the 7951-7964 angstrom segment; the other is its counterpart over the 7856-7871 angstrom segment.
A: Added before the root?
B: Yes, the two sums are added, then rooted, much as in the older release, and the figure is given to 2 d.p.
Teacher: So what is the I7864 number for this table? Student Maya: 0.89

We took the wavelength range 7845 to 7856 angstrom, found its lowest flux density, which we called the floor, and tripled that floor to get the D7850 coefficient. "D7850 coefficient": 55.2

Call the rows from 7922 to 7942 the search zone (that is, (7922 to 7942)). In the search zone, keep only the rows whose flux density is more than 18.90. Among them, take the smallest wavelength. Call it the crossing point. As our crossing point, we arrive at 7922.63 angstrom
